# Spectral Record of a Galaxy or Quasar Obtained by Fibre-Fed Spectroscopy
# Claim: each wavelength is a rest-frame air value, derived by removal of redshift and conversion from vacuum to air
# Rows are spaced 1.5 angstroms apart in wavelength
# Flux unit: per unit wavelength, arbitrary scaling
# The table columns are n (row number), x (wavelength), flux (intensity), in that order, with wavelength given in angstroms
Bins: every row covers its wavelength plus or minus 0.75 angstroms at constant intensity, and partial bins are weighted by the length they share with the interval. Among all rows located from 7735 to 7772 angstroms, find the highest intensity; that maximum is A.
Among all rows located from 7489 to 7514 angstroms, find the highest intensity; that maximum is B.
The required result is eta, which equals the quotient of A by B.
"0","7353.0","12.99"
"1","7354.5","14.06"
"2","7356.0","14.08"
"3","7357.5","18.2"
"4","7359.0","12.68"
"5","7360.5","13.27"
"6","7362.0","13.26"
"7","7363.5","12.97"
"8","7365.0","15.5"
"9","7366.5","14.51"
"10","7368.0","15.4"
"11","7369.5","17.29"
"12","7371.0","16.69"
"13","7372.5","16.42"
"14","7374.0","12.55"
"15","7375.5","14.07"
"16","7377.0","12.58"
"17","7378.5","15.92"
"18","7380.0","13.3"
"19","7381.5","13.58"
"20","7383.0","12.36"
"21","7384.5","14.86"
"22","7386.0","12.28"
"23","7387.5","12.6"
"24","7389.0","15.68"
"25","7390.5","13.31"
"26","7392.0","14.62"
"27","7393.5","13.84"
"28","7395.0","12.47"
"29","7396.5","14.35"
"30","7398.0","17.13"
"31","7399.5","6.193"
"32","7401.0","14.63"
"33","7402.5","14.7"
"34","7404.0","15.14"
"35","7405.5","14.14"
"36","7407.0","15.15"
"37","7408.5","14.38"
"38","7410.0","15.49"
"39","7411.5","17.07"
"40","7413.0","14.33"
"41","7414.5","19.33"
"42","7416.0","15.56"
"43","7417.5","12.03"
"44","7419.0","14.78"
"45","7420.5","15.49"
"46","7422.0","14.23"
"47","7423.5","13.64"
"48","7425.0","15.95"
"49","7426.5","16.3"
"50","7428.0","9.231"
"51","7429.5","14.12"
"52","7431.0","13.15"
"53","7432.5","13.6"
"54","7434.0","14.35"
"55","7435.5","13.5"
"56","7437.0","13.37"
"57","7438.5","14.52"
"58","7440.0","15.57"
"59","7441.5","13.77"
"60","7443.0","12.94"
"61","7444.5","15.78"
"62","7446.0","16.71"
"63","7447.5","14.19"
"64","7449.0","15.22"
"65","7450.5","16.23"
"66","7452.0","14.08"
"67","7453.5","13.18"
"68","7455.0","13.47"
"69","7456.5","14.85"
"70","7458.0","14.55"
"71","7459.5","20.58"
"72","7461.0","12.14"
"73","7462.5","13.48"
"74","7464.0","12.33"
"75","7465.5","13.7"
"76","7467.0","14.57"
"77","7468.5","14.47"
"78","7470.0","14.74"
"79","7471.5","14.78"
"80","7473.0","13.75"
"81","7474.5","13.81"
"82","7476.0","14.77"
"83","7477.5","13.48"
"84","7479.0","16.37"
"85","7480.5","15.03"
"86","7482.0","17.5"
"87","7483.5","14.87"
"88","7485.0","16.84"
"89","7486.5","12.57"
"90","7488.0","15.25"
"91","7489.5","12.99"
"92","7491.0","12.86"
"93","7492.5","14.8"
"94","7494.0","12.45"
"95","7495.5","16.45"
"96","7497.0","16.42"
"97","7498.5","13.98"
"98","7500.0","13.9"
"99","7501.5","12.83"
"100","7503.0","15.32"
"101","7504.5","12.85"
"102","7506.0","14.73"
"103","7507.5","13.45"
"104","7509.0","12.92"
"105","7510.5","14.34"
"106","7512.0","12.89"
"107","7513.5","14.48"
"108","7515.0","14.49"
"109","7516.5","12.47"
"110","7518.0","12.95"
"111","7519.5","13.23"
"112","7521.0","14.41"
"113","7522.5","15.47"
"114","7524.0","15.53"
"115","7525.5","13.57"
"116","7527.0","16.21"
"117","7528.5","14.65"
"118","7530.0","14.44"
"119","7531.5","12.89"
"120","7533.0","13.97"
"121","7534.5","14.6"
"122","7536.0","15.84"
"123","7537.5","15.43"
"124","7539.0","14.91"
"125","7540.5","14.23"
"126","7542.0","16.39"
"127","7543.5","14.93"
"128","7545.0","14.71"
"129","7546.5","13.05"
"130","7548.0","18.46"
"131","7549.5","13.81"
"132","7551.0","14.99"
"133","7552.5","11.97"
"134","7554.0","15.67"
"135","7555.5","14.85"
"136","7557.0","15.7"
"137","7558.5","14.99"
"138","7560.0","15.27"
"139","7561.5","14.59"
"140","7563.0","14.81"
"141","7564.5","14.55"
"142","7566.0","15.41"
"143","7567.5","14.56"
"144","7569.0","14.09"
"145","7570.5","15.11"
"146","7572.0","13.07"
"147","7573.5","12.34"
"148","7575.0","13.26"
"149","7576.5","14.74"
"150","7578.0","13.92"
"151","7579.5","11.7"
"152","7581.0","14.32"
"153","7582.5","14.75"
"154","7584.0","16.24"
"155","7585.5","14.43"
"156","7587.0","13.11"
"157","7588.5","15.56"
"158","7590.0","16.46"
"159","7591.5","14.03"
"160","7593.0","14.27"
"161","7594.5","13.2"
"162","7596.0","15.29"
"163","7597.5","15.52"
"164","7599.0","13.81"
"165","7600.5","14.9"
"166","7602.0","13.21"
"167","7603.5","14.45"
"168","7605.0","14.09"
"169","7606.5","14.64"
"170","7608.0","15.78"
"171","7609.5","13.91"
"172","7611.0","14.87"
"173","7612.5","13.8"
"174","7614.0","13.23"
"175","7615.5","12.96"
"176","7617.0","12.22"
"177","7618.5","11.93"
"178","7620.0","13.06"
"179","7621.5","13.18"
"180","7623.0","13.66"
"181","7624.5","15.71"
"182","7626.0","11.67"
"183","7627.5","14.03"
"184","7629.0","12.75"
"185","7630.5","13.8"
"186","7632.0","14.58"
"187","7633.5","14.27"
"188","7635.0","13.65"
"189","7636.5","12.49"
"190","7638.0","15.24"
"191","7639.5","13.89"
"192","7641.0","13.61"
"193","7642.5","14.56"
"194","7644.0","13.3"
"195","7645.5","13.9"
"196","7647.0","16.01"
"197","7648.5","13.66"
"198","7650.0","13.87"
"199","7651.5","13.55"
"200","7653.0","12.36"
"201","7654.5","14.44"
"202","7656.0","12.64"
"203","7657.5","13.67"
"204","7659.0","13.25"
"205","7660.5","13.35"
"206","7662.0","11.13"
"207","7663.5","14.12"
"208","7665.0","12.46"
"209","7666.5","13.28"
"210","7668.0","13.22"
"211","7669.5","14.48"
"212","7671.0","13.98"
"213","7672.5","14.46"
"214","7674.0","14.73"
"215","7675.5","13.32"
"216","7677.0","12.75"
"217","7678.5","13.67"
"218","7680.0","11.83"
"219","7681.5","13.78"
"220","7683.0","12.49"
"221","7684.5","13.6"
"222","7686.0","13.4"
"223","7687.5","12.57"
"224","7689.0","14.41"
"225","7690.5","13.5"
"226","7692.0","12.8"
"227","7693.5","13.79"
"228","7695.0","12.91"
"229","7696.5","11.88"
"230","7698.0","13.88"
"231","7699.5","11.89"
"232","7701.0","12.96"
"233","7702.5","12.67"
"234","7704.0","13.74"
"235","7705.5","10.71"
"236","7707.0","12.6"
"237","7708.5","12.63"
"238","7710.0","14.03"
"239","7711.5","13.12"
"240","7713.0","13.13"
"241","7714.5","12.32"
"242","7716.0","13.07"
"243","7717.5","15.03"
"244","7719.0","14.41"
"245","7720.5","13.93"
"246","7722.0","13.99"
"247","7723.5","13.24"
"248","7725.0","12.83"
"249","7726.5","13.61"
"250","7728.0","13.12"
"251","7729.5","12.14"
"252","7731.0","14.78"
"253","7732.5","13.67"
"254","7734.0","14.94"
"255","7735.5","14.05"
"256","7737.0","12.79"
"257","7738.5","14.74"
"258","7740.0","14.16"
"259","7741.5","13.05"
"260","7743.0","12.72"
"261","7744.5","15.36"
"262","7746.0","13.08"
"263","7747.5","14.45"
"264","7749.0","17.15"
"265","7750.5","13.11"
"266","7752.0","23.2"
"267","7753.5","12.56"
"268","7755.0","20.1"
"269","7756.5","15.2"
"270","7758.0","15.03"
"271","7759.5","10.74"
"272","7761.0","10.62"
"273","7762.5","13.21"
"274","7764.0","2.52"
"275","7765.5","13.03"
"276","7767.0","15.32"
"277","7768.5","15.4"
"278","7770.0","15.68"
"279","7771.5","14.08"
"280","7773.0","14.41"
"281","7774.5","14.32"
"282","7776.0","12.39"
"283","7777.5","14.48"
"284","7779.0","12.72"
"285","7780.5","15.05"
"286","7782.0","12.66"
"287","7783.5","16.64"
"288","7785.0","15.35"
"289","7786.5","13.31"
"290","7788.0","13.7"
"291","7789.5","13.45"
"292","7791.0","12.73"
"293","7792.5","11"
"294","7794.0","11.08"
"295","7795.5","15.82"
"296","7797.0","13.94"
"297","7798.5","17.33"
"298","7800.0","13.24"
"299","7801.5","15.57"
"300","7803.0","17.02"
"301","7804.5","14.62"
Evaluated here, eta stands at 1.41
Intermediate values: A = 23.2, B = 16.45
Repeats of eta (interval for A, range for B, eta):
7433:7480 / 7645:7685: 1.29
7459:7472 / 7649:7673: 1.42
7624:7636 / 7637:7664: 0.98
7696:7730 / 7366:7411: 0.87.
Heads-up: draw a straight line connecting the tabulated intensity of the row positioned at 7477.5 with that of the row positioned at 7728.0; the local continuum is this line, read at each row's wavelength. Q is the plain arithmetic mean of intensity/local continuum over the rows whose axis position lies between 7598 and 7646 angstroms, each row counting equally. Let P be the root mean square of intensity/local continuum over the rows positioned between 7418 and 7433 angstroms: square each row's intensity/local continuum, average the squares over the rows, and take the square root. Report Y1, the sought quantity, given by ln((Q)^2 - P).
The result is -3.4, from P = 1.05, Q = 1.039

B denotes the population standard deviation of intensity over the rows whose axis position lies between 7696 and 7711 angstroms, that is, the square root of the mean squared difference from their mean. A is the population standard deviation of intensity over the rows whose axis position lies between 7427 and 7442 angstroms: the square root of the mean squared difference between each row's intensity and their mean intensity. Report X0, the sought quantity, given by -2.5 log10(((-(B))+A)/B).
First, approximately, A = 1.6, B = 0.98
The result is 0.5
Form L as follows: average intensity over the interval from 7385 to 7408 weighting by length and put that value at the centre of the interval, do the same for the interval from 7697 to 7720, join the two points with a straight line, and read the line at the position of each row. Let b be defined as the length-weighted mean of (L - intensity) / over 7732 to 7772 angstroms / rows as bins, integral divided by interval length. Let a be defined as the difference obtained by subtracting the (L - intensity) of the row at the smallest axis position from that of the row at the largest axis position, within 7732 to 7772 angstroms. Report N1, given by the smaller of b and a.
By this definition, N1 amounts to -1.1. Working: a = -0.5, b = -1.1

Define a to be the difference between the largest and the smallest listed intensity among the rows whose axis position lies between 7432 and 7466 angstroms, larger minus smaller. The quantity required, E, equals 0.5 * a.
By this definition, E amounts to 4.22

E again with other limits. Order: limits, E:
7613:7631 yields 2.02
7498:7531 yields 1.87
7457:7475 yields 4.22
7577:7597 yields 2.38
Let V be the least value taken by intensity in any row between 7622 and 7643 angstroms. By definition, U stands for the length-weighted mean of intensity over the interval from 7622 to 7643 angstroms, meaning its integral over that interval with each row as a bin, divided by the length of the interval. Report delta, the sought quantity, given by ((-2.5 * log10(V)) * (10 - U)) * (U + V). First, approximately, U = 13.83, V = 11.67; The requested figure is 261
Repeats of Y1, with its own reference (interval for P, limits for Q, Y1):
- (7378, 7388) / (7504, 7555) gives -1.9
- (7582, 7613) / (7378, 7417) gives -4.4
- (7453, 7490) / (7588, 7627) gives -3.5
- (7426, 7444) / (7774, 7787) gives -1.9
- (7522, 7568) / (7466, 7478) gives -4.6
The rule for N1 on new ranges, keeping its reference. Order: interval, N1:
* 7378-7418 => -0.5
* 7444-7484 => -1.1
